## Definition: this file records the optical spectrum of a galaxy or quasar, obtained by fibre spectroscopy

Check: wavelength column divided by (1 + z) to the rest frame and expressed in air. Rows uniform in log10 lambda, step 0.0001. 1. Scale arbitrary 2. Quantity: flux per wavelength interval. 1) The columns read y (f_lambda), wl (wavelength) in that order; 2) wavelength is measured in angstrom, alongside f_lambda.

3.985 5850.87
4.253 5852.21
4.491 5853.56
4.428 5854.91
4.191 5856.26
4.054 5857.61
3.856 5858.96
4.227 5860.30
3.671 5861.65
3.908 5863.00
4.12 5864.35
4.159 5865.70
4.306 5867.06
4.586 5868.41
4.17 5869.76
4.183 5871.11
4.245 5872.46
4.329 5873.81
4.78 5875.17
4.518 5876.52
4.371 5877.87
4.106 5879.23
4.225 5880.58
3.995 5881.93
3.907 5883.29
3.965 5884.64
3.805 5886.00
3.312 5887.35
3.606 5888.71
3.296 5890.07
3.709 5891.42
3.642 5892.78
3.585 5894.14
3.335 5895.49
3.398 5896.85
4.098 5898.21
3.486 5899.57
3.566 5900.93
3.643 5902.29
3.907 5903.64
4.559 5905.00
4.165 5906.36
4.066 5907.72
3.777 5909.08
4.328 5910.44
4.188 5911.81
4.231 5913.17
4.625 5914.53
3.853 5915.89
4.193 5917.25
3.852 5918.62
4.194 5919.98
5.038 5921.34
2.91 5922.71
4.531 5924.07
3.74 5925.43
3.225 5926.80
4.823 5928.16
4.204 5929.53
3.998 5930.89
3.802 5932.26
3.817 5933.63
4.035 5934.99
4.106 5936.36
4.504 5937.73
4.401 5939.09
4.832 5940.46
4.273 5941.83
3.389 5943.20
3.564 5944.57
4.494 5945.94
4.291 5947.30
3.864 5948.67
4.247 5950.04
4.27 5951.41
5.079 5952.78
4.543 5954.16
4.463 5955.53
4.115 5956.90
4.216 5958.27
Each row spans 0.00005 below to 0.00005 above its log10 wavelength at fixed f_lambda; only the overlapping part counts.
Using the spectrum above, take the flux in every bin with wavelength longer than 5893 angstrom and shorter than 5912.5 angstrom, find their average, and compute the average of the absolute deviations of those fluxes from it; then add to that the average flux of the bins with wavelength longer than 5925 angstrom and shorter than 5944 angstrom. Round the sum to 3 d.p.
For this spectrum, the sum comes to 4.405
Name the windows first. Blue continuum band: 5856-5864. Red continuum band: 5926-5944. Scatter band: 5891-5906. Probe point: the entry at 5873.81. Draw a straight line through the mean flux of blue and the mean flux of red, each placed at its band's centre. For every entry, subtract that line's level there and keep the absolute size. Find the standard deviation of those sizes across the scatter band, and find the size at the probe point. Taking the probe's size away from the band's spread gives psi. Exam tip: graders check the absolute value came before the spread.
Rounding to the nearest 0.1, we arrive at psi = -0.1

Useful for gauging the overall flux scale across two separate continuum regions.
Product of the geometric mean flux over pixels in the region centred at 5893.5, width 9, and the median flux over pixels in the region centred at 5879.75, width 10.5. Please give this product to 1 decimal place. 14.5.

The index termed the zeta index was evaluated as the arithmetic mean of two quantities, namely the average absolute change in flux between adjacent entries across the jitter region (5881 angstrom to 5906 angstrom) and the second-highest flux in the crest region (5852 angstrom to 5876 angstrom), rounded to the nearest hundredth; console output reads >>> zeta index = 2.43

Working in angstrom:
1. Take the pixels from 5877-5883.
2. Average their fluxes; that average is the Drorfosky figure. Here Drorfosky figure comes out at 4.17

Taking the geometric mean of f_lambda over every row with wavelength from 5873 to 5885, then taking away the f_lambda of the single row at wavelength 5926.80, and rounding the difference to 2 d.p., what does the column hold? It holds 1.01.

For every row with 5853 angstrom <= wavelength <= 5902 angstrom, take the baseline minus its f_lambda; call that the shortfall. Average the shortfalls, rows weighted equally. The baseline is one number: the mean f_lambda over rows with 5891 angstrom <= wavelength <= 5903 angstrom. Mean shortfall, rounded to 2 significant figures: -0.38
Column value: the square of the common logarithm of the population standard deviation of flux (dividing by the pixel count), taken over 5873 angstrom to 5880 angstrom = 0.42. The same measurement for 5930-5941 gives 0.22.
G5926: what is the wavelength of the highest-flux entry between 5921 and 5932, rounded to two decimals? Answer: 5921.34 angstrom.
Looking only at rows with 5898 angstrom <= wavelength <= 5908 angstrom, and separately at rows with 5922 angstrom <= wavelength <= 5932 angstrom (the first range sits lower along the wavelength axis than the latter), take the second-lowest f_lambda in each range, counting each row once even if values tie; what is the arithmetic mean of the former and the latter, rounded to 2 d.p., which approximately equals 3.40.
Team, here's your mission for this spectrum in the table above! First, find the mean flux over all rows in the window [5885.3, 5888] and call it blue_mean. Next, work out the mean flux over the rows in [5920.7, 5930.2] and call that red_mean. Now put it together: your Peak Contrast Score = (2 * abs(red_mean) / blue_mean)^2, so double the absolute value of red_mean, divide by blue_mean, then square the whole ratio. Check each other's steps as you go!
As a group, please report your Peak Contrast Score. 5.2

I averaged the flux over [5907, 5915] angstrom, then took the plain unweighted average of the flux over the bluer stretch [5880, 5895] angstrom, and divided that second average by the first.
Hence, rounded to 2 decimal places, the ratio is 0.89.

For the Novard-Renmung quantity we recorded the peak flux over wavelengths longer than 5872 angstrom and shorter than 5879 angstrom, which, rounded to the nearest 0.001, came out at 4.780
